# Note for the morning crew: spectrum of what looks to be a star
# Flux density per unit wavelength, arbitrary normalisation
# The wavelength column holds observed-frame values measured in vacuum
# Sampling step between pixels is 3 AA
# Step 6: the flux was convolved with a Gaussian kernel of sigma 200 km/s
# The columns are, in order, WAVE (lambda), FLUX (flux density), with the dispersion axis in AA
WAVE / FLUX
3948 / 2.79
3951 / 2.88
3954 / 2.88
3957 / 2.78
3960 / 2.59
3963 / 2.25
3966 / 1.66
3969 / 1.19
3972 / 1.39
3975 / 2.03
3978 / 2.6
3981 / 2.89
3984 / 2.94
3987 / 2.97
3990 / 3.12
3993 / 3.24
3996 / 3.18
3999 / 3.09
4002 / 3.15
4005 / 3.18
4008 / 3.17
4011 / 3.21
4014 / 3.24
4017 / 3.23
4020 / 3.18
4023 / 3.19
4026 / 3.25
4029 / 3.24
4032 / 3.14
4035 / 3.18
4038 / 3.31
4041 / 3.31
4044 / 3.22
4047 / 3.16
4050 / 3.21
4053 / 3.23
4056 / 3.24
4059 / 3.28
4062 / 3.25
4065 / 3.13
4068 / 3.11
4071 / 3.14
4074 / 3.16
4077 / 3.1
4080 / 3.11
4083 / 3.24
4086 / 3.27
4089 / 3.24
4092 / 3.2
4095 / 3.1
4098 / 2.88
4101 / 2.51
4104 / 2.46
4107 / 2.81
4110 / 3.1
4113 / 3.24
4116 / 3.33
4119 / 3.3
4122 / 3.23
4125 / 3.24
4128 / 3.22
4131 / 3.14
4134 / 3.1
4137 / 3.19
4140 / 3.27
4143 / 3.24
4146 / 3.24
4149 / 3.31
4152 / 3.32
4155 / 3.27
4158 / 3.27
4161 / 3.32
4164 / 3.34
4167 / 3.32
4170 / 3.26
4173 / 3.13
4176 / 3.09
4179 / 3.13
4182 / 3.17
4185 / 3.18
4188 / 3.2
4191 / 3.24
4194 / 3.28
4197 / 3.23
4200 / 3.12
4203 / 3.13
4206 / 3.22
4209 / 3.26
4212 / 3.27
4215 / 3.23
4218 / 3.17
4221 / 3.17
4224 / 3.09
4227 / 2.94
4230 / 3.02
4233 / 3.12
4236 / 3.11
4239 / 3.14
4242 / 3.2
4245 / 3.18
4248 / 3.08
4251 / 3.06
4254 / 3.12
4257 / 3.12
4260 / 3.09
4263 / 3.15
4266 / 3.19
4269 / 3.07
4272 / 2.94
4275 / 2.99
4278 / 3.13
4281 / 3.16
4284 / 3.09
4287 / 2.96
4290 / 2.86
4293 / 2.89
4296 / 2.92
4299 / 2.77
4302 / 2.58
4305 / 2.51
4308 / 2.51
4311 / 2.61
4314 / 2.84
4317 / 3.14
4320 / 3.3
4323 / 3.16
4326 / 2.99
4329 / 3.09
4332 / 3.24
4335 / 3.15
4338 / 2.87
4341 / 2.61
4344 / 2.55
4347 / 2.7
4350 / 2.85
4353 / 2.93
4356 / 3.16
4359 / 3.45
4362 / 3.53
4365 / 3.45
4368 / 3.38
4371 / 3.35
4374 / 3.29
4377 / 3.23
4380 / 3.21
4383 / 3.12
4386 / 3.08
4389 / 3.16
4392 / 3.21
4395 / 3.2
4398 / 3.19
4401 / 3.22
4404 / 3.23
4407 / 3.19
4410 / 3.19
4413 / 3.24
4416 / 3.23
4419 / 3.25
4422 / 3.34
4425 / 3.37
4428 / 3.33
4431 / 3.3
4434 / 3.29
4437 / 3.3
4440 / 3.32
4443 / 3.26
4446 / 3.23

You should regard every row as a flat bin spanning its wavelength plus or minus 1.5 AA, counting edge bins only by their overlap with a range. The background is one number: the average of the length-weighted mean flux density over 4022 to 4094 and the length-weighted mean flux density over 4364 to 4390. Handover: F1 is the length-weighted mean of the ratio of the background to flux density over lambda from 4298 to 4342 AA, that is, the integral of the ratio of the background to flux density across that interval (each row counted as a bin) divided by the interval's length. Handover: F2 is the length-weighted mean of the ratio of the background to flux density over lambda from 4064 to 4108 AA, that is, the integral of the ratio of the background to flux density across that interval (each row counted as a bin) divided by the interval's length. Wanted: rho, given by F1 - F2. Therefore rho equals 0.05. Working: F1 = 1.12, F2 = 1.07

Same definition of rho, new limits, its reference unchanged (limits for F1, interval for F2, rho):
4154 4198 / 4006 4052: 0.00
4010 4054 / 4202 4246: -0.02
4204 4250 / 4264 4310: -0.09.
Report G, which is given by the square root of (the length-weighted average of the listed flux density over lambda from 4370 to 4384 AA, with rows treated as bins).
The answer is 1.80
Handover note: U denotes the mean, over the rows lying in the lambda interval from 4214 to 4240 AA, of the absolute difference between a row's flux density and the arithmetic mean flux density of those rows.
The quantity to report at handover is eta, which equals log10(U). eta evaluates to -1.2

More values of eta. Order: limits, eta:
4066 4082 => -1.7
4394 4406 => -1.8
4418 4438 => -1.5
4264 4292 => -1.0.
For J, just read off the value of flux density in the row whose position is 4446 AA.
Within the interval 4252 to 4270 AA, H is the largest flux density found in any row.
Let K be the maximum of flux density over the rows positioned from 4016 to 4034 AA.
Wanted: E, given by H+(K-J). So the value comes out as 3.21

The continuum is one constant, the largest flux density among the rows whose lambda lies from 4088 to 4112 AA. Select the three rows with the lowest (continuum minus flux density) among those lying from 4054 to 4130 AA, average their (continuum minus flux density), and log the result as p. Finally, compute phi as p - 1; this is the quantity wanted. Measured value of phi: -1.06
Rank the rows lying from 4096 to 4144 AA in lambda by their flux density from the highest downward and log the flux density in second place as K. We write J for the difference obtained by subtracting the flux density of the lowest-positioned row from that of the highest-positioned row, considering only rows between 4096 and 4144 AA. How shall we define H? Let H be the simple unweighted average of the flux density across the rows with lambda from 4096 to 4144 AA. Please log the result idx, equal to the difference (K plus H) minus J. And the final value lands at 6.02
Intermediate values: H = 3.08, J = 0.36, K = 3.3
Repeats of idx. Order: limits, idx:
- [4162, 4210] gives 6.61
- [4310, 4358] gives 5.64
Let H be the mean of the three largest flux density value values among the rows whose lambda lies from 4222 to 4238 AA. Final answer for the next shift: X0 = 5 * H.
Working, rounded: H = 3.11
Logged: 15.5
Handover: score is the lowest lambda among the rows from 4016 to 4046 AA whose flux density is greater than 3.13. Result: 4017 AA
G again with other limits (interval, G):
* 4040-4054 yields 1.80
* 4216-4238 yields 1.76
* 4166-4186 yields 1.78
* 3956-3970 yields 1.45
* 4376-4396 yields 1.78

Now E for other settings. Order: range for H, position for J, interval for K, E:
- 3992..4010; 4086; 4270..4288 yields 3.13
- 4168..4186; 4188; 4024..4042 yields 3.37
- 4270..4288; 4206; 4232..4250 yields 3.14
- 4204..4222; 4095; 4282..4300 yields 3.26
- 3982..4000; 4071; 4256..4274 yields 3.29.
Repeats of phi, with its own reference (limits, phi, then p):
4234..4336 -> -1.01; -0.01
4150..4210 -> -1.09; -0.09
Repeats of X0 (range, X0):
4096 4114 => 15.4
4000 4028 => 16.2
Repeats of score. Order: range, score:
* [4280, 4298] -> 4281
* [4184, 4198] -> 4185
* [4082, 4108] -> 4083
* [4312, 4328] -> 4317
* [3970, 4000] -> 3993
